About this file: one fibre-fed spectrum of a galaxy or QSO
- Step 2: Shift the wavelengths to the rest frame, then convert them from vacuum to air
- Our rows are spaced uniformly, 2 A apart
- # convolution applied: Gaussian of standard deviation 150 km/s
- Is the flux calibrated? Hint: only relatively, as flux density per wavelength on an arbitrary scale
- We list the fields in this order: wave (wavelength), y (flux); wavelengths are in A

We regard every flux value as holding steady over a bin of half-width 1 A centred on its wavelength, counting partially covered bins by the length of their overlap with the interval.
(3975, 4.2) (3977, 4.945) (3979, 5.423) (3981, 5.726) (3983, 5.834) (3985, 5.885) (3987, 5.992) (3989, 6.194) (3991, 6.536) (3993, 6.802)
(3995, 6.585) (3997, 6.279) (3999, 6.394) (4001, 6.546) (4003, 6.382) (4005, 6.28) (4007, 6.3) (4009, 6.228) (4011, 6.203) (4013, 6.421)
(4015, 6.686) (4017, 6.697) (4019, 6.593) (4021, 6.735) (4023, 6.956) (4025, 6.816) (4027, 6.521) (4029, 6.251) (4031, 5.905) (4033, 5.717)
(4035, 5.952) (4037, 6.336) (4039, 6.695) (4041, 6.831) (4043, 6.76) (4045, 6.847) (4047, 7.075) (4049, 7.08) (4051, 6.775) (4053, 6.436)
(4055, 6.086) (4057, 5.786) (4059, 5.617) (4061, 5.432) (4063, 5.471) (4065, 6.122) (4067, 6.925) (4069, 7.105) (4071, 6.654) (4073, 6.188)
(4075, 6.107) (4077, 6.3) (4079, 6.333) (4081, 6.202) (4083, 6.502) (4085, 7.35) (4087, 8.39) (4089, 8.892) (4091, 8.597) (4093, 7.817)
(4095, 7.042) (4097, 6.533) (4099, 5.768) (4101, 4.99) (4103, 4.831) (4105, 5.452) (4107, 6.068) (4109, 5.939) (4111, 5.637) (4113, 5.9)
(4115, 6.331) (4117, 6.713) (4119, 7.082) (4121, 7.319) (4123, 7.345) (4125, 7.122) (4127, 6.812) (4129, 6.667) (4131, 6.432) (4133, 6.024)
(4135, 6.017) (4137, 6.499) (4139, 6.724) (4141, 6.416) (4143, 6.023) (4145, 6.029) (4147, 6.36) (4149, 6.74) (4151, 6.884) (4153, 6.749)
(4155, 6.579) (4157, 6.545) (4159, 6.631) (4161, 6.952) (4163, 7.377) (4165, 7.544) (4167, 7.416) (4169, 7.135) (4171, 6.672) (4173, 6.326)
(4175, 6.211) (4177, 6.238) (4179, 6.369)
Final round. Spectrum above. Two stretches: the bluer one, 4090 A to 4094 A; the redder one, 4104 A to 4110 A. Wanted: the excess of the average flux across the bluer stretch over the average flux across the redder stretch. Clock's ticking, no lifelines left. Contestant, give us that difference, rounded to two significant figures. 2.4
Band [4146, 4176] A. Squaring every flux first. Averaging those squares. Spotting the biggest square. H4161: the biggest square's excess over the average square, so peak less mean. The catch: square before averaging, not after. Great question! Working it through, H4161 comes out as 10.4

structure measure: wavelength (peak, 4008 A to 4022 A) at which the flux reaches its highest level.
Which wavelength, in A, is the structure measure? 4021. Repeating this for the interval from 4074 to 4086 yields 4085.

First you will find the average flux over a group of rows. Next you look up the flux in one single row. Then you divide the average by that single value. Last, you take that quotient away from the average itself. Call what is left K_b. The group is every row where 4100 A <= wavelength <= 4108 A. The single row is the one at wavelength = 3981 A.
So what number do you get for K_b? 4.4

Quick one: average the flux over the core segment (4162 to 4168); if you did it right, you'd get 7.45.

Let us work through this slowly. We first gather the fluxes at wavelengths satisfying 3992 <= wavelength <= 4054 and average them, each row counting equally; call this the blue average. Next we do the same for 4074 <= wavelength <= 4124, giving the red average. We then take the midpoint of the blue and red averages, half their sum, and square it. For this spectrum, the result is 43.1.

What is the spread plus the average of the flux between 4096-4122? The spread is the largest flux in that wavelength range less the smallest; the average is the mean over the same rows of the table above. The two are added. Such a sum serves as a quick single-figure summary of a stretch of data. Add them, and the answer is 8.53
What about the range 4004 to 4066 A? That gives 8.02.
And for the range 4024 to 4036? 7.29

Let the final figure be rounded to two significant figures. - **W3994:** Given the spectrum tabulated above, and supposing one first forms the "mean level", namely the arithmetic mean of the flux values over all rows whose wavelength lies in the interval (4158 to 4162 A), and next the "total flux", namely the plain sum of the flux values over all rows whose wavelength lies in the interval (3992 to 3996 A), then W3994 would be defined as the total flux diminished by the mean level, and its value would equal 6.6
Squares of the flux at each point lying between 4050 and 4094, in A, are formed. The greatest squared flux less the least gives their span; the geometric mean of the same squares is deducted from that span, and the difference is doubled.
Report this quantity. 11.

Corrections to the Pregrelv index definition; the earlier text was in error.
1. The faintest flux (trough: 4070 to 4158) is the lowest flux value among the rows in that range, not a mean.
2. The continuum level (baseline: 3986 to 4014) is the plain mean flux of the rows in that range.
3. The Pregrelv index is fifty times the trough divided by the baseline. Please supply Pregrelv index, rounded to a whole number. 38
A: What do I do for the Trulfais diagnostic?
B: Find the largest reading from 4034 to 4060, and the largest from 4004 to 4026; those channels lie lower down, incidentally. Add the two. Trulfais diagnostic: 14.0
